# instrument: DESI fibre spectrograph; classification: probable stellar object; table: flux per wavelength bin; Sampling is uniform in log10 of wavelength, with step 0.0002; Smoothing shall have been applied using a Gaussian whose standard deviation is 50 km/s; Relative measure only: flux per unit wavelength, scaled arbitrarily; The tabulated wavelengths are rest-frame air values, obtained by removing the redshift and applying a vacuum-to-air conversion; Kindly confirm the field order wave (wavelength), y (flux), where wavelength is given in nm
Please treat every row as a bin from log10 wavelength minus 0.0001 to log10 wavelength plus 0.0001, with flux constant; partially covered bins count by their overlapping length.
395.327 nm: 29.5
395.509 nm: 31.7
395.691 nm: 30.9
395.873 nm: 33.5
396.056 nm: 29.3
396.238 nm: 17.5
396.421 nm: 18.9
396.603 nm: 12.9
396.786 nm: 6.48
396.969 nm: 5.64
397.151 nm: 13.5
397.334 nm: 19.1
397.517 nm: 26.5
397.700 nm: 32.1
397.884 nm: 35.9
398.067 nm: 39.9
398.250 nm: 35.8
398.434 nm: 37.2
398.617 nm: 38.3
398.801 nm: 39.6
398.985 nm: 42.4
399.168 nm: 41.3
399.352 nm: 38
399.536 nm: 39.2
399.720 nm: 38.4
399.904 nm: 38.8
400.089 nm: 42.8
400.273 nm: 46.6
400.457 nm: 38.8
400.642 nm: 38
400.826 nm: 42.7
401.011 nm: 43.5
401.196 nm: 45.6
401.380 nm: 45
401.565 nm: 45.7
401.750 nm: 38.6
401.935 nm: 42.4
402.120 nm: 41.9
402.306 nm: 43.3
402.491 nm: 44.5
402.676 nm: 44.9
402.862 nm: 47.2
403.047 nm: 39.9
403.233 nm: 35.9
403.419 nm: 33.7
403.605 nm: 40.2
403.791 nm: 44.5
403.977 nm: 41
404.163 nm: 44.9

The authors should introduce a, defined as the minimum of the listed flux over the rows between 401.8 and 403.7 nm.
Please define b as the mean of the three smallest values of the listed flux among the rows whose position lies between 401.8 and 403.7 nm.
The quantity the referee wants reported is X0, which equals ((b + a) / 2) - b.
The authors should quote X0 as -1.4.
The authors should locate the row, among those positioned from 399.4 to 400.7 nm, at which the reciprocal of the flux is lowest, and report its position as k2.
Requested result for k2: 400.273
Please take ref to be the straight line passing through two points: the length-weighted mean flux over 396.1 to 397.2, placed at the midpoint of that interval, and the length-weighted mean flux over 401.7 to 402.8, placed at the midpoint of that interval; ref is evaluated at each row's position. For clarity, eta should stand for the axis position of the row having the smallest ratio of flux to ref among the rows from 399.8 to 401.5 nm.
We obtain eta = 400.642 nm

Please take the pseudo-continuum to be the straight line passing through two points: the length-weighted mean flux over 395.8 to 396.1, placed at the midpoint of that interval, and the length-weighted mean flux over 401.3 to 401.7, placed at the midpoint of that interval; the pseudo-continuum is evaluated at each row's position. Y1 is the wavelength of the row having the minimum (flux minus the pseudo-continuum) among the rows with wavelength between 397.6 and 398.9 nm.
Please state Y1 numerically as 397.700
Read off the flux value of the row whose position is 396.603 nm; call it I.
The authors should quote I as 12.9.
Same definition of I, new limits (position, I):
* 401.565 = 45.7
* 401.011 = 43.5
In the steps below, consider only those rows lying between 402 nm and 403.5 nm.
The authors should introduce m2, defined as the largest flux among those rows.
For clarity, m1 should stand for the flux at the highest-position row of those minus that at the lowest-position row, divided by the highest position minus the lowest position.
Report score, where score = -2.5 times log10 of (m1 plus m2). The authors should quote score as -4.03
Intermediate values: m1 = -6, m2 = 47.2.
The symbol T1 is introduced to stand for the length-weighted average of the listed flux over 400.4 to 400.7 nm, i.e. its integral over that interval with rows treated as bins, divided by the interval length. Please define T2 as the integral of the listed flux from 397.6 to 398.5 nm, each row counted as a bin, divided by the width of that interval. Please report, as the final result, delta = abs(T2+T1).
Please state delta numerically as 74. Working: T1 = 38.3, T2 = 36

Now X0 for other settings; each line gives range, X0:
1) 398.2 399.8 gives -0.6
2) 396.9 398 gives -3.6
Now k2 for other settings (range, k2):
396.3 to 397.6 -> 397.517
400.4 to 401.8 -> 401.565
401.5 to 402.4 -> 401.565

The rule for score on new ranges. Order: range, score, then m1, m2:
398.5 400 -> -4.08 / 0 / 42.4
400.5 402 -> -4.23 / 3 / 45.7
